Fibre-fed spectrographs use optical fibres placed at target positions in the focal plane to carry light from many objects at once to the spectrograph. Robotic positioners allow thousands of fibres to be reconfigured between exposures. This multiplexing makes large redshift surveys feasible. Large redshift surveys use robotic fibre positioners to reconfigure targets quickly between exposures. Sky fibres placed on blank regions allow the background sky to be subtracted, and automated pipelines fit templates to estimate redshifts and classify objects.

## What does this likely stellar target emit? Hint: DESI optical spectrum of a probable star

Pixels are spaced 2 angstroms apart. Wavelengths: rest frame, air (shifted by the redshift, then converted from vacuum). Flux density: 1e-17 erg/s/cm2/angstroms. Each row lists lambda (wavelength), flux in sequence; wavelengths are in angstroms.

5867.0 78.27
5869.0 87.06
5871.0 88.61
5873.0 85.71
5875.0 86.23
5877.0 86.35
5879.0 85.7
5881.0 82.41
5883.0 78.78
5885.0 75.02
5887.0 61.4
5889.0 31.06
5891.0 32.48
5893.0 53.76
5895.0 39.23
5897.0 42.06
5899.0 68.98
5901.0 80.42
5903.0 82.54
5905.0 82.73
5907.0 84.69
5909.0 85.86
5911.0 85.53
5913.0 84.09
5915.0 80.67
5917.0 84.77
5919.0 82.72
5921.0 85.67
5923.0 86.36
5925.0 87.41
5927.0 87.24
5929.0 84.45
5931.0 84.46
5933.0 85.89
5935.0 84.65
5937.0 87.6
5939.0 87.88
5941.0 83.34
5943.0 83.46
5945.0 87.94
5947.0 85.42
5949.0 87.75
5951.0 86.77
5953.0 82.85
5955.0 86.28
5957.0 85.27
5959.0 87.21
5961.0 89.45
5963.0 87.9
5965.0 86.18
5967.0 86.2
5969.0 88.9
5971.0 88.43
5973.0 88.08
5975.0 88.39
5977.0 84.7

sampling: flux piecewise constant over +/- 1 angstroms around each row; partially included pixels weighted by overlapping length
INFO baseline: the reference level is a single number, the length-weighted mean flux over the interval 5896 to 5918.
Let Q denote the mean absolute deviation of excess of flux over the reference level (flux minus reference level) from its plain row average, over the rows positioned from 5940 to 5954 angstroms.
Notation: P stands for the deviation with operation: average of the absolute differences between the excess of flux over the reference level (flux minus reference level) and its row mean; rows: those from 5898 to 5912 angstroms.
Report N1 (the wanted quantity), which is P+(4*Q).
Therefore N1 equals 11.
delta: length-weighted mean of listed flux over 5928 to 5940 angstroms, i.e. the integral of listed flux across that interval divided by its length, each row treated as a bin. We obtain 85.8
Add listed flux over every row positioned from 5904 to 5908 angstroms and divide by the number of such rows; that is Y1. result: 83.7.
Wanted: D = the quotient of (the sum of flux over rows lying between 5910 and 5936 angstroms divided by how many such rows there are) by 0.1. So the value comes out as 849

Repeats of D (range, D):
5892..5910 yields 689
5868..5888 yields 817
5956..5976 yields 876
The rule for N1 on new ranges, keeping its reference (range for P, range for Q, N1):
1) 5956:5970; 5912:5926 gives 8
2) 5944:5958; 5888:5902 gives 63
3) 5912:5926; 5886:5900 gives 51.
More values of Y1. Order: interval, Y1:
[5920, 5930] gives 86.2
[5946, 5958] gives 85.7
